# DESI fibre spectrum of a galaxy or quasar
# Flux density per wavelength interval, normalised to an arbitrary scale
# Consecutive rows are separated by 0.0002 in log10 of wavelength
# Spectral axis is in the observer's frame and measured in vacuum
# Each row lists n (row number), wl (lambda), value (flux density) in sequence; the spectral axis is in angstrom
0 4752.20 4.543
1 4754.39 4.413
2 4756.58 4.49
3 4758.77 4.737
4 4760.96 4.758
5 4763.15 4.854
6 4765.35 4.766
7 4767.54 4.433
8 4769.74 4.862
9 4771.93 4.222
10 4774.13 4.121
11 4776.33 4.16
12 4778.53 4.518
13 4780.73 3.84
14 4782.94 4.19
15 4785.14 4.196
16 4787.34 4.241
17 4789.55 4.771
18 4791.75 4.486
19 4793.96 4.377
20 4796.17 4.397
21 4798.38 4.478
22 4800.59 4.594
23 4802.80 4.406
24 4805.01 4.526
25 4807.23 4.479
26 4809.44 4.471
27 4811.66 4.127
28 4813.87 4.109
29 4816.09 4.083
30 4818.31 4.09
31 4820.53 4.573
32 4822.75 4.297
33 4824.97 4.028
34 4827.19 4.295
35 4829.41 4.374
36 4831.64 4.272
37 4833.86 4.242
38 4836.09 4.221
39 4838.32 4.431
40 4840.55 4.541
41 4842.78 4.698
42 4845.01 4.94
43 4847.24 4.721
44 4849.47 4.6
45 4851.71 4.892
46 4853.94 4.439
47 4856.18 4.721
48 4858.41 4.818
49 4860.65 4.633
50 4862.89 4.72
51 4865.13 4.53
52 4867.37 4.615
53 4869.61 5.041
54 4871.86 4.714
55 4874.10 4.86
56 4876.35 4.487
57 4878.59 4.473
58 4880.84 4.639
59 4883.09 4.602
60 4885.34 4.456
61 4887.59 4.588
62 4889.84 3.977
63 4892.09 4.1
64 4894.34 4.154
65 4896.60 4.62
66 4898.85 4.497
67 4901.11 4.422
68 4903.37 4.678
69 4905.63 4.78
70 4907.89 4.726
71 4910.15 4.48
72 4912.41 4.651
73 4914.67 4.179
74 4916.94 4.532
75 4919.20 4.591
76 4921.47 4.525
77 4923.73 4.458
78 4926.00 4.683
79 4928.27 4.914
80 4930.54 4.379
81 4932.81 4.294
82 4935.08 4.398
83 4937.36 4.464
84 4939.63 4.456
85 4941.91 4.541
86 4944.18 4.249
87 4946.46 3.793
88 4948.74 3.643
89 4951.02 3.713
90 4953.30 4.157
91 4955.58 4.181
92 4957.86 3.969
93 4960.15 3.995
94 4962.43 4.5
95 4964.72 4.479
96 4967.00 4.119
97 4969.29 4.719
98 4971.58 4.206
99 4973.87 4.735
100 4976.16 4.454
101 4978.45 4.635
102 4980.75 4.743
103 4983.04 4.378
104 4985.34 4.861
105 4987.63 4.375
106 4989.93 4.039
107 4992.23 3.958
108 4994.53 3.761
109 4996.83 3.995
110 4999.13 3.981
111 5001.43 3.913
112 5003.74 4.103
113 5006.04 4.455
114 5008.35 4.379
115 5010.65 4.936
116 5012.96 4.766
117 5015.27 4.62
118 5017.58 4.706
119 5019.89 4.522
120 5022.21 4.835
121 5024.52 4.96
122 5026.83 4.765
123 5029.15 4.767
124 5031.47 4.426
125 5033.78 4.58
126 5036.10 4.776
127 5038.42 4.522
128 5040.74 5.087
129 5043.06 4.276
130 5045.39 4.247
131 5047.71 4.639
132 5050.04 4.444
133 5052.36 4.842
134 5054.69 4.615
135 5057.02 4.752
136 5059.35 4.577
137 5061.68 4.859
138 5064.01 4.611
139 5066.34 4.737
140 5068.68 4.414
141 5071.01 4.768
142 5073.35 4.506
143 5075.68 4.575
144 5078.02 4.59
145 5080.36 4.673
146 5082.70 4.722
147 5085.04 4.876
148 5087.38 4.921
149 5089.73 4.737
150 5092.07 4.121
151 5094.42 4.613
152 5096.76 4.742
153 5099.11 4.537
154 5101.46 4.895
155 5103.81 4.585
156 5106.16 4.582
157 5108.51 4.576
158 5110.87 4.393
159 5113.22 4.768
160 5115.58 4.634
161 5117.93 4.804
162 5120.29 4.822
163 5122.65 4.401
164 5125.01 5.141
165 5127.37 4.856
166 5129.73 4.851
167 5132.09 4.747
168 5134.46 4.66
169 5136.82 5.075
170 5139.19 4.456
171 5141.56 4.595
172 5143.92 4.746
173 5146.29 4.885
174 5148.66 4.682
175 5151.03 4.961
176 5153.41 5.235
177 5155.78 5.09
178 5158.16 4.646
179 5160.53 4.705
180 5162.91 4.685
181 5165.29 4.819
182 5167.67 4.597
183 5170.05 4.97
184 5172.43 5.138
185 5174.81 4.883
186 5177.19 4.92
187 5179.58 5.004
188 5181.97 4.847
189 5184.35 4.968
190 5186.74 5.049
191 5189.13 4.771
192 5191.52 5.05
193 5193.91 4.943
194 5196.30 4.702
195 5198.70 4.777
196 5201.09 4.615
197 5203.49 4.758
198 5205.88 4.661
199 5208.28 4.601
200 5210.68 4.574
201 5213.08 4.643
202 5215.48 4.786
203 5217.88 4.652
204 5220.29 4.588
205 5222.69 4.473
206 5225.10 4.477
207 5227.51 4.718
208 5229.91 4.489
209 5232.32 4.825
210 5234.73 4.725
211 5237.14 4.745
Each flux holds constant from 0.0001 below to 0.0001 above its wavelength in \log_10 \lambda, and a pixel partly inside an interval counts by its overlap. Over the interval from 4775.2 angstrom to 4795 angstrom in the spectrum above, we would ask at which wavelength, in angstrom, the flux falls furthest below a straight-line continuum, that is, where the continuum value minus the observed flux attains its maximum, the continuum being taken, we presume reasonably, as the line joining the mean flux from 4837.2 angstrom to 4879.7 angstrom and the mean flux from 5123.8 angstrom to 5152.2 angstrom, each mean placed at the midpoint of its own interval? 4780.73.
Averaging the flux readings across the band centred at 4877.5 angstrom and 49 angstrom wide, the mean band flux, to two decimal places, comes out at 4.55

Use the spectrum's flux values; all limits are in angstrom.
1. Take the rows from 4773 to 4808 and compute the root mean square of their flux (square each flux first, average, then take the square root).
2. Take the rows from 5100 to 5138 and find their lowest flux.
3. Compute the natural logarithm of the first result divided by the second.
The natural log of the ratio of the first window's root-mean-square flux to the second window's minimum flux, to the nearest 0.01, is -0.01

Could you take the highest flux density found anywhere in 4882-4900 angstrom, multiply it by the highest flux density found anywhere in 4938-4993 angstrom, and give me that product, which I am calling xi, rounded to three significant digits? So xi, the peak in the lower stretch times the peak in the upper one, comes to 22.5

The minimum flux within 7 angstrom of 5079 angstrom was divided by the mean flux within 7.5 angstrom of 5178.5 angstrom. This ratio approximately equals 0.908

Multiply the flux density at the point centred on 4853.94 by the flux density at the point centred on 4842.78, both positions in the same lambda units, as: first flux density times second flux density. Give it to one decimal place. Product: 20.9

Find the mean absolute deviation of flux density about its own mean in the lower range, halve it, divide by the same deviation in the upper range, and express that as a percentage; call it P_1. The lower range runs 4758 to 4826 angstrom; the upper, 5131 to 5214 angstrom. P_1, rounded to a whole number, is 68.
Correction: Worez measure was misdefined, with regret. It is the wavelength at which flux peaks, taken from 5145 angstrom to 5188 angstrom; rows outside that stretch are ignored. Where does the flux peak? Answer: 5153.41 angstrom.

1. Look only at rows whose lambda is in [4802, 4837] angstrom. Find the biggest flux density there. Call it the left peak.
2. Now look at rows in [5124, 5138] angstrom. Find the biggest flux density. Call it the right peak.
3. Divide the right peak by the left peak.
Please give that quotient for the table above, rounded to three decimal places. 1.124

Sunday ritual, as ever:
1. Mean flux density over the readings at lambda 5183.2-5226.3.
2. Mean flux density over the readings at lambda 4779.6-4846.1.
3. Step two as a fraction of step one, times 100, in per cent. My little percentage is 92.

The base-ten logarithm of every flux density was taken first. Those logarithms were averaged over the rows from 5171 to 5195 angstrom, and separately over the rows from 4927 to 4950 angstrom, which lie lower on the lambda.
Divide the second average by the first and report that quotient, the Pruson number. 0.91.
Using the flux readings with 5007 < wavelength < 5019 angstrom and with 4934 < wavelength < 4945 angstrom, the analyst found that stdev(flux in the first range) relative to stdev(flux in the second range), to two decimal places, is 1.88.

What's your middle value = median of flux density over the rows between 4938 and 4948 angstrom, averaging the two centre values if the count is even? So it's 4.35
